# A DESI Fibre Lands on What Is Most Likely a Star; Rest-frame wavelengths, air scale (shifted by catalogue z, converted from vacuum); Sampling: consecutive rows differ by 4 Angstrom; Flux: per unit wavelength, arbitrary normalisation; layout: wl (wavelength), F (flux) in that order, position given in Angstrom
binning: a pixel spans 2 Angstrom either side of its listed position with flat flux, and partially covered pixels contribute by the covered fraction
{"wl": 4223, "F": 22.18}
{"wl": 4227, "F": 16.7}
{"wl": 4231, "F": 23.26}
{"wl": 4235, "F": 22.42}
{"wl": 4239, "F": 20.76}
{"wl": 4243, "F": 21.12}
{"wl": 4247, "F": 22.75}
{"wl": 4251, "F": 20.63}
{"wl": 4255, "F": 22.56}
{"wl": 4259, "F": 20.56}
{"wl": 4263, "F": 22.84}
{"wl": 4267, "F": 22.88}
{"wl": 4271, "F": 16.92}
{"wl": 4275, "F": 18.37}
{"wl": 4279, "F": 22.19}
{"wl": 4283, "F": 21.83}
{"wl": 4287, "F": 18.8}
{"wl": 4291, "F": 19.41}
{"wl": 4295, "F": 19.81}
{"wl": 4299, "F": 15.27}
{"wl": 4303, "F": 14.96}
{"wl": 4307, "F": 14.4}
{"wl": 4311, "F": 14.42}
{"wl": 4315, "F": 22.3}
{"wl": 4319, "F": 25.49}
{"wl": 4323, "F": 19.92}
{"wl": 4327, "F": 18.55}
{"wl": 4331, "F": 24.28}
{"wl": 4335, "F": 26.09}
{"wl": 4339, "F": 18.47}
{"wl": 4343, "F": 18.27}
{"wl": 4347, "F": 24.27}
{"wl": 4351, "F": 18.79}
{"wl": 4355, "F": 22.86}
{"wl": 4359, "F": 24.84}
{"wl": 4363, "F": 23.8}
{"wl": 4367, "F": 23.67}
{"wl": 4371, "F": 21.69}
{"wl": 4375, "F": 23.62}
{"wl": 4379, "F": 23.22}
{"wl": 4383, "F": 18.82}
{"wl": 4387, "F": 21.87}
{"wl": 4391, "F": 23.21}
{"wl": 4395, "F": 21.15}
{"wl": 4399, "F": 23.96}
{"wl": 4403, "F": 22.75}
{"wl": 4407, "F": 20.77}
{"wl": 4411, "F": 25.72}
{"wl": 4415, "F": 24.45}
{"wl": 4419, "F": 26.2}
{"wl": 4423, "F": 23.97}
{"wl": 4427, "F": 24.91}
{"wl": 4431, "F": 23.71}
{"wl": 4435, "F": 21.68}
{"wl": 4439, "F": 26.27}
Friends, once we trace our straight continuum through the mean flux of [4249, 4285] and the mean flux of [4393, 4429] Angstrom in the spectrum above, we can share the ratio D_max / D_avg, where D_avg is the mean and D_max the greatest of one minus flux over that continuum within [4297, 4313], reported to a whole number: 1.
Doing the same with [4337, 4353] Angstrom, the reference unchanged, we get 2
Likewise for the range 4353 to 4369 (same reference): 0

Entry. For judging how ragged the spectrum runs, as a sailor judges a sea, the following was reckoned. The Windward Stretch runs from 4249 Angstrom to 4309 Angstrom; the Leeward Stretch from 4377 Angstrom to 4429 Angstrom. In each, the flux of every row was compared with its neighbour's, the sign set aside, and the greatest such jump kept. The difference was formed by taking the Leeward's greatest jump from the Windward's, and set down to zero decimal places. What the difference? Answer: 1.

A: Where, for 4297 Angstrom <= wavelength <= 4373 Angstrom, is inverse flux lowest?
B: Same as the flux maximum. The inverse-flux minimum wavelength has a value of 4335 Angstrom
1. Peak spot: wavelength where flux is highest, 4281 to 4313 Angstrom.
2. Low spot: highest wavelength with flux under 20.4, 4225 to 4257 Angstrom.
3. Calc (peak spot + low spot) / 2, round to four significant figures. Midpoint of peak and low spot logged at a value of 4255 Angstrom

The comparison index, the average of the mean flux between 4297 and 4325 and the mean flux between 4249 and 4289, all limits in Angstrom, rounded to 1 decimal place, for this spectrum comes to 19.4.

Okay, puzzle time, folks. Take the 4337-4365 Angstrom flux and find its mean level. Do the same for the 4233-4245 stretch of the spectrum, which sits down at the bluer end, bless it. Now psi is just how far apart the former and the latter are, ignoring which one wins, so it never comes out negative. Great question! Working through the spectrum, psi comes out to 0.2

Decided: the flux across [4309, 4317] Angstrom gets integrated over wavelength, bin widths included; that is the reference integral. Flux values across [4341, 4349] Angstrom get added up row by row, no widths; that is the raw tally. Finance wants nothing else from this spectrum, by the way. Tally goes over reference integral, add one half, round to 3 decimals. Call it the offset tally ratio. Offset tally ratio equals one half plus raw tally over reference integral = 0.790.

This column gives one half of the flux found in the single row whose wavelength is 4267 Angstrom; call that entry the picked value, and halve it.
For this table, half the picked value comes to 11.4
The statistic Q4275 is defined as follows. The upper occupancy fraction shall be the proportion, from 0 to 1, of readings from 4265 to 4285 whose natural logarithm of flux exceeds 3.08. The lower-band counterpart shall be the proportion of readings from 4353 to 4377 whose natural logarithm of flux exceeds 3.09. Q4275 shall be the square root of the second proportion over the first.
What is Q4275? 1.2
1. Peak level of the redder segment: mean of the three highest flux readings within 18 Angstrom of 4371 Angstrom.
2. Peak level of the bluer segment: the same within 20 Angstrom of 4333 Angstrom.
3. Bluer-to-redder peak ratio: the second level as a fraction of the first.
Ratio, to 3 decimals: 1.049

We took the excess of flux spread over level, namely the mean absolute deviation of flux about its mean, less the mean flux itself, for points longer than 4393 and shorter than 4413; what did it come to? -21.3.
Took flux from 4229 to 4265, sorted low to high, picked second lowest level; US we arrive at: 20.63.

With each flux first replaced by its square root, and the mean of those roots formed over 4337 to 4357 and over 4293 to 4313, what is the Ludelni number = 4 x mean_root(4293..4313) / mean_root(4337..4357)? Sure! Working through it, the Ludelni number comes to 3.51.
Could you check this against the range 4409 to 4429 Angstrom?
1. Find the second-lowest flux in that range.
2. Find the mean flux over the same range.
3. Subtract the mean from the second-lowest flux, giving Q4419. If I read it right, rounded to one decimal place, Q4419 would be -0.6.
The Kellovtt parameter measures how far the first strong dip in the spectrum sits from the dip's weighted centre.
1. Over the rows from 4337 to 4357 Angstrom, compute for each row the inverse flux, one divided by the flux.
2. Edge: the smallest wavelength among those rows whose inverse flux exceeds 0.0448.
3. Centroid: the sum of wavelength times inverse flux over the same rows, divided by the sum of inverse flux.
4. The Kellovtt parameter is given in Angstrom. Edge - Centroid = -7.6 Angstrom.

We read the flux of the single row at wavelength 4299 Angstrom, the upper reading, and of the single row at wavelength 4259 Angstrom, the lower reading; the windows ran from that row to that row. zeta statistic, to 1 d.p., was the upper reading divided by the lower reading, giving 0.7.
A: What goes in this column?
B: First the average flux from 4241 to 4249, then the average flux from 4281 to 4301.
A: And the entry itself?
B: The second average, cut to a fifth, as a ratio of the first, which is 0.173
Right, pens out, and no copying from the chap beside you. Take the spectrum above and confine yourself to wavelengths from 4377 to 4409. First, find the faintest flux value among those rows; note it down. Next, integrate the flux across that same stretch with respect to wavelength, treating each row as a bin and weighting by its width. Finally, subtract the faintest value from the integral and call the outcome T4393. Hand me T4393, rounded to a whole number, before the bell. 684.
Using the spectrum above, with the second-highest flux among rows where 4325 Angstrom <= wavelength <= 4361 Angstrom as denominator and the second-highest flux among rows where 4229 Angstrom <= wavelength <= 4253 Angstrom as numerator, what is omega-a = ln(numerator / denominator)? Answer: -0.09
